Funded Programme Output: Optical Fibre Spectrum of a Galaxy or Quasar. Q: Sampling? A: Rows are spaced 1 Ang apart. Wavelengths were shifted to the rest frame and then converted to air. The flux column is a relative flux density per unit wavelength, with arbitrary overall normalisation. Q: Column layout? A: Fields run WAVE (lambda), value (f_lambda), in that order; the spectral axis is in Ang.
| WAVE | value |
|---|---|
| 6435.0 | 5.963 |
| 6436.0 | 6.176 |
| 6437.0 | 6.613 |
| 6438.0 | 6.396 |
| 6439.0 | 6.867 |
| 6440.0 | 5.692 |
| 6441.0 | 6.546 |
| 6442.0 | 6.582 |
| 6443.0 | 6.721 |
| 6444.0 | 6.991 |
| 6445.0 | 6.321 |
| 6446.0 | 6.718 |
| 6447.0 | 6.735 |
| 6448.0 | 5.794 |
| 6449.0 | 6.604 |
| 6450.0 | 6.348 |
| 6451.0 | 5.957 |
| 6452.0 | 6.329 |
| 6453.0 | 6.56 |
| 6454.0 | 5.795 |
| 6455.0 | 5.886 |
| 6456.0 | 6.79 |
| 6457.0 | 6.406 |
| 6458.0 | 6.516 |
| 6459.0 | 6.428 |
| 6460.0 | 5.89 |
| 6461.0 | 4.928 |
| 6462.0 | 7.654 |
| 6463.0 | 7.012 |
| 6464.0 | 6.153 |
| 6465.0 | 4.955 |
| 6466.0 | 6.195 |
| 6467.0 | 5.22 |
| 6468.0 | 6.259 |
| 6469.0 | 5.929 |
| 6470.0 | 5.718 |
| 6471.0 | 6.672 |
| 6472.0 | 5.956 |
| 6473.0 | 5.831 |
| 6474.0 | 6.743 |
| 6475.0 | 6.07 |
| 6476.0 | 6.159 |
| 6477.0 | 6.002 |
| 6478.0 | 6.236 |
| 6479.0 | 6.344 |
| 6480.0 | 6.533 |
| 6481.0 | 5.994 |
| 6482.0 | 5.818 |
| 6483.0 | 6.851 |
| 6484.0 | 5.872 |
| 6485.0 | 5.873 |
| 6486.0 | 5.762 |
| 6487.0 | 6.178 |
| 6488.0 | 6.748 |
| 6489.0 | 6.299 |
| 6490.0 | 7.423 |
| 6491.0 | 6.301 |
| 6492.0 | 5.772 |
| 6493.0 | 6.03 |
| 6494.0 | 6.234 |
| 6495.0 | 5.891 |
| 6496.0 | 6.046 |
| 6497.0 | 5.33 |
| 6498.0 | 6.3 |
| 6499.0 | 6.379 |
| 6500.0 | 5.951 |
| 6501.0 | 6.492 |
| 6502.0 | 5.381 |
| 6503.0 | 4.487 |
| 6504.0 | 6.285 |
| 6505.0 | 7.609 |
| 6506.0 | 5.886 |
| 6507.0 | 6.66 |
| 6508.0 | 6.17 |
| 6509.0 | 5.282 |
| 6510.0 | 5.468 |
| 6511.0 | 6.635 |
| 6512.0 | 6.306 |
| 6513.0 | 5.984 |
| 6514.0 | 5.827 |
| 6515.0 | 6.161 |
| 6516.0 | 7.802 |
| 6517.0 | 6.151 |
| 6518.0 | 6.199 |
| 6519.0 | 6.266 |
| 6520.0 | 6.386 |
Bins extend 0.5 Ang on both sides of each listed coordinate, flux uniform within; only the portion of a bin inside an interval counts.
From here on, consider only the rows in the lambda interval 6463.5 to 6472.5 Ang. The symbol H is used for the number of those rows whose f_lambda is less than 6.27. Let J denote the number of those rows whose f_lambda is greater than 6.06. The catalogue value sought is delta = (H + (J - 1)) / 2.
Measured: 5.50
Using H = 8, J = 4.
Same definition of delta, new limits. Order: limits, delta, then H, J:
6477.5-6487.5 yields 5.50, 7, 5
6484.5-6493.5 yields 4.50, 5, 5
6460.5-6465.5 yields 2.50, 3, 3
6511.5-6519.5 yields 5.50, 6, 6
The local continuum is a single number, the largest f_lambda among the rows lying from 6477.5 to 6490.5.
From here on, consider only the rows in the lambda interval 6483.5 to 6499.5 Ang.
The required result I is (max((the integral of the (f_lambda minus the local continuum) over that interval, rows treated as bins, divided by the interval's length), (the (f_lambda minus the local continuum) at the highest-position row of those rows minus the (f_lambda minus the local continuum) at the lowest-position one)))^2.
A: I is 0.26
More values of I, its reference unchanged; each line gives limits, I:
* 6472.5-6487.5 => 0.12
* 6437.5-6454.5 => 0.36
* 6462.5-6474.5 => 0.07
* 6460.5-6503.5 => 0.19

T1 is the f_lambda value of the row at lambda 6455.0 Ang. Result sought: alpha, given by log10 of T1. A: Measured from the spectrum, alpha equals 0.770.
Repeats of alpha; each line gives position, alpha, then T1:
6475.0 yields 0.783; 6.07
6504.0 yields 0.798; 6.285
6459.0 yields 0.808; 6.428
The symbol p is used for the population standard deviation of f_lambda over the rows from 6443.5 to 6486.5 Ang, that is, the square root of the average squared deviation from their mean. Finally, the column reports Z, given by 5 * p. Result 2.6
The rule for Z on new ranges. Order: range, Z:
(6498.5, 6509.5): 3.9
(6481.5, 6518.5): 3.1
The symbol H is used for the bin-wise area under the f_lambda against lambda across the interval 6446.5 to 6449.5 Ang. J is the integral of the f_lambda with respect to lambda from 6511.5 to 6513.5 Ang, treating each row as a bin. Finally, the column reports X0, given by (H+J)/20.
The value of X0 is 1.6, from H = 19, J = 12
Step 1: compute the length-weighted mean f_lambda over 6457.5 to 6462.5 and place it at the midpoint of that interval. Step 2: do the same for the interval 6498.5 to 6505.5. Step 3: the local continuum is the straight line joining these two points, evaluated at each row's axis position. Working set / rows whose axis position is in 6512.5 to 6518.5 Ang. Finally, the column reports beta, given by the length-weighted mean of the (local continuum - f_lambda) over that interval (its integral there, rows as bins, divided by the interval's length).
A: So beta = -0.33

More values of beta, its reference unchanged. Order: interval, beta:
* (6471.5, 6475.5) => 0.07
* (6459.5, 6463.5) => -0.09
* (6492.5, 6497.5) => 0.21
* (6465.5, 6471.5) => 0.24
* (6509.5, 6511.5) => -0.01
